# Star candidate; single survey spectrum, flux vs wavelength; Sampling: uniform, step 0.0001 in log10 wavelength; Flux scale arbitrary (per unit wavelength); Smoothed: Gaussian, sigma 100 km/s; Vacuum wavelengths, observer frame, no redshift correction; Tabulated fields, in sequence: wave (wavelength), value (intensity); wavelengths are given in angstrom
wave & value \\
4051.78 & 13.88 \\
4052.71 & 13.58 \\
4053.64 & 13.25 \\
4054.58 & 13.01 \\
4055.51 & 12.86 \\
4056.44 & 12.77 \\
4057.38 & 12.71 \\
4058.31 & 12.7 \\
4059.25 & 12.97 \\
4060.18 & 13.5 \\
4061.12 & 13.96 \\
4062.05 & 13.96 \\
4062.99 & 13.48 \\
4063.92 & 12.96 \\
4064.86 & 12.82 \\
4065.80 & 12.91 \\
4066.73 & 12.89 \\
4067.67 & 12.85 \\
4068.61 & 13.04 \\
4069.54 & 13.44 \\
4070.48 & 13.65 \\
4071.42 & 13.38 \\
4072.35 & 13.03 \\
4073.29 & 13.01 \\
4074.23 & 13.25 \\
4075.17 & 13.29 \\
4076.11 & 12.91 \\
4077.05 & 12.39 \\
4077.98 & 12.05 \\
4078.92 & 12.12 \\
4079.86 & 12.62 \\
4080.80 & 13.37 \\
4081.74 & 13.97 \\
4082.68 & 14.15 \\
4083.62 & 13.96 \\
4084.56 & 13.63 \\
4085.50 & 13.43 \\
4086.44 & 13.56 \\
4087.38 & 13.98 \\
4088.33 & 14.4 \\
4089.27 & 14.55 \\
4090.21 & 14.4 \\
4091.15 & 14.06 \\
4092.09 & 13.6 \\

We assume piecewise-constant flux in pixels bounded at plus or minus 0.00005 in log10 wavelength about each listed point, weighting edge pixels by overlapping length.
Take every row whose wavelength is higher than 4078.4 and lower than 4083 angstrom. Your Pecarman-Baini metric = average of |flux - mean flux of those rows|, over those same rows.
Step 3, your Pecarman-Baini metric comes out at 0.70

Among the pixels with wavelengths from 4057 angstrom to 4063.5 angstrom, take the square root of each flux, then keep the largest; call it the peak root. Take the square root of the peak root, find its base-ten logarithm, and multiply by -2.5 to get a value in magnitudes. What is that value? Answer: -0.716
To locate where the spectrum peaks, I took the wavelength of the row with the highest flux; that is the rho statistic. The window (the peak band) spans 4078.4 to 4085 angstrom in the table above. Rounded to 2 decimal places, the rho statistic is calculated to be 4082.68 angstrom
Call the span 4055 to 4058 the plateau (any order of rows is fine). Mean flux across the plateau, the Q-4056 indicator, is 12.8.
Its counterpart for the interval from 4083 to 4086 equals 13.7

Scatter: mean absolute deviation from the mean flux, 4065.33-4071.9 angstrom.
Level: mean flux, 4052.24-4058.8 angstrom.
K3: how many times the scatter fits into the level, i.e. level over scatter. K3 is 47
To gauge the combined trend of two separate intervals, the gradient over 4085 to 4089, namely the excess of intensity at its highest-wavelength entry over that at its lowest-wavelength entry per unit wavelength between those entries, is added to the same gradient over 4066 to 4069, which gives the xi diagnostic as 0.42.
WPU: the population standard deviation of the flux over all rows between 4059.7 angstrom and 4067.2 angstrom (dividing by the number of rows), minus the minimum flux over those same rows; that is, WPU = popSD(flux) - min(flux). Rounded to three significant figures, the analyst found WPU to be -12.4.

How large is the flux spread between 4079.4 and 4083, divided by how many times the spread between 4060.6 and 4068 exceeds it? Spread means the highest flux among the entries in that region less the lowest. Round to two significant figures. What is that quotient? 2.1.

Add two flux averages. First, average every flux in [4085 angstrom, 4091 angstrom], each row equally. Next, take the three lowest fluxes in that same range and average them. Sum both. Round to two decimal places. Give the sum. 27.71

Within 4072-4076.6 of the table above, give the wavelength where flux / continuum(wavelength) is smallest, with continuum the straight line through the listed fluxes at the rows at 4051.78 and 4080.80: 4076.11 angstrom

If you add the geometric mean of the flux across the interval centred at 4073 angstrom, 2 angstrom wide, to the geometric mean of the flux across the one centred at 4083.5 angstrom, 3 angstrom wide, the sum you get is 26.9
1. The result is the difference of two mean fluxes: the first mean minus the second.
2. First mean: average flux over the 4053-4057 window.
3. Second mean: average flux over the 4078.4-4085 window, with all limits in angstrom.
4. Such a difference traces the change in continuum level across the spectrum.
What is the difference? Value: -0.4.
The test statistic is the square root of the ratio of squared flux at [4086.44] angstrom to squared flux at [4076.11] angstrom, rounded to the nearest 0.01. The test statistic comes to 1.05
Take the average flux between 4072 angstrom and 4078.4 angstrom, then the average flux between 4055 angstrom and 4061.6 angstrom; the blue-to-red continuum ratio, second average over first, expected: 1.02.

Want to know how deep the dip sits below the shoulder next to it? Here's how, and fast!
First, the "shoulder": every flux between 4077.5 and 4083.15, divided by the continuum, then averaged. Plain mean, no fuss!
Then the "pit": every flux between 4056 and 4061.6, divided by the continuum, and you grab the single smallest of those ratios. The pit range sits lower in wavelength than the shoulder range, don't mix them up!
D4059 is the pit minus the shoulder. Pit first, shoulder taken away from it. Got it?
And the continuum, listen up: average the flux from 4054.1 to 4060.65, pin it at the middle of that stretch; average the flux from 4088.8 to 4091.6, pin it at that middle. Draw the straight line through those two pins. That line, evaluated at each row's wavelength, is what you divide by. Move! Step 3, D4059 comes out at 0.042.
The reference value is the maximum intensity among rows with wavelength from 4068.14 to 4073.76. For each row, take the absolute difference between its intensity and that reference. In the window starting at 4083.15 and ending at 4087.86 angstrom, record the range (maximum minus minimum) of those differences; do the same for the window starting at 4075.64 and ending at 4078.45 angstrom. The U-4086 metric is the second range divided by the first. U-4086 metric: 2.8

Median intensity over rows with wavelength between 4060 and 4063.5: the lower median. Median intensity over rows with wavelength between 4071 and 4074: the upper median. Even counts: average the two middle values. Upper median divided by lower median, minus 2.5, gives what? -1.55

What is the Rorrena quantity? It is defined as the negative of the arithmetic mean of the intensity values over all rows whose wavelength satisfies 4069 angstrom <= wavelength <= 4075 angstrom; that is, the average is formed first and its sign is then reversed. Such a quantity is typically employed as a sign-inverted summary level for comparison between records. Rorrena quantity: -13.3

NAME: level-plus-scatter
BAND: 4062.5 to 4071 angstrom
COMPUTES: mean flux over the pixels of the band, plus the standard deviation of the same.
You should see 13.4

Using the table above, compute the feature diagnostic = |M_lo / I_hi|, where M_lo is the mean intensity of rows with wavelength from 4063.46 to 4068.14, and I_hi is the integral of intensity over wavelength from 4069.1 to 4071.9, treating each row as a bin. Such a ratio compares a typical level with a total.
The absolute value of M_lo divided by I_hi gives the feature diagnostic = 0.34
